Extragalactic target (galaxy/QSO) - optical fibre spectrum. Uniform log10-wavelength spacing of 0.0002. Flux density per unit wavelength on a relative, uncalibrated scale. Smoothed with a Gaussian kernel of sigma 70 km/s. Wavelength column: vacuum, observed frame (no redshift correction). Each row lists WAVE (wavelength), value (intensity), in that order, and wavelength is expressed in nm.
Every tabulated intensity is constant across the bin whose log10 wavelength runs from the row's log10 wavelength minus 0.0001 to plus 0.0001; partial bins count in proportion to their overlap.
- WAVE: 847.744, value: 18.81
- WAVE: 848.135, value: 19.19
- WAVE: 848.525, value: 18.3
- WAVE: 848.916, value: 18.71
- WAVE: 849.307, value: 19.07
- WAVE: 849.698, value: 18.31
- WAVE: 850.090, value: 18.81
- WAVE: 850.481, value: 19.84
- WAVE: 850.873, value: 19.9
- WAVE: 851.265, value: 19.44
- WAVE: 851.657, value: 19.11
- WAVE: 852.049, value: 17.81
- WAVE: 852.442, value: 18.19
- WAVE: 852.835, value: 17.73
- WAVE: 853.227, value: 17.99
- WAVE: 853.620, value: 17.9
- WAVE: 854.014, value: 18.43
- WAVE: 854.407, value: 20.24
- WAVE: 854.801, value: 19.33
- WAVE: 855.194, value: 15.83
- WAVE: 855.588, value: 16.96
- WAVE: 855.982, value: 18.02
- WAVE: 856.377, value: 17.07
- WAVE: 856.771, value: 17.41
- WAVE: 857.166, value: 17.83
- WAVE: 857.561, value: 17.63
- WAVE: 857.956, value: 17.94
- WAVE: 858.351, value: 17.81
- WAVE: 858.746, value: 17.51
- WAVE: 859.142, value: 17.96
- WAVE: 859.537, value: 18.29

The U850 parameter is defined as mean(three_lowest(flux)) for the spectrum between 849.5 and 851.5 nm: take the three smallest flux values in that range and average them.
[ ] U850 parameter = 18.9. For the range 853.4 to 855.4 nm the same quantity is 17.4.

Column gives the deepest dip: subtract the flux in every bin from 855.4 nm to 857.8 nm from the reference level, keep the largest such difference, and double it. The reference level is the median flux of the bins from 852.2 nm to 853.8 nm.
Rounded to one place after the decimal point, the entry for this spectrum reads 2.0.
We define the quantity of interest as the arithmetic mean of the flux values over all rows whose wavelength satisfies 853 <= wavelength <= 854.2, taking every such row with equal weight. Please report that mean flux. 18.1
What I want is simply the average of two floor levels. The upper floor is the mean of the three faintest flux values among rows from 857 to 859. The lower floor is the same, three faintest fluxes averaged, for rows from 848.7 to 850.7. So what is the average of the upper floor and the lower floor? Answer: 18.13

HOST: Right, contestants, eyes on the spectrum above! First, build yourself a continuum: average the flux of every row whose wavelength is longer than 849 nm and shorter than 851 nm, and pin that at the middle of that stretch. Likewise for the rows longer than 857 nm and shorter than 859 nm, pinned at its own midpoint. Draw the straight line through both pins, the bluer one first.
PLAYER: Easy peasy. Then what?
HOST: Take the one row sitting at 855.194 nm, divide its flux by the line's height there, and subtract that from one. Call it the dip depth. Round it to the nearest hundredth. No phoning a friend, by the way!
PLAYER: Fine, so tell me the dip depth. 0.13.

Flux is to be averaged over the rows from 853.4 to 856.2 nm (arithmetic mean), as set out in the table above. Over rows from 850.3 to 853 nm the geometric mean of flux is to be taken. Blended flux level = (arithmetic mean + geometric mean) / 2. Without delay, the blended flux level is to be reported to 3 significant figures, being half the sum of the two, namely 18.5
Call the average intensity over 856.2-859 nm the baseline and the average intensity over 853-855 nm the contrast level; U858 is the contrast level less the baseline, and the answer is 1.2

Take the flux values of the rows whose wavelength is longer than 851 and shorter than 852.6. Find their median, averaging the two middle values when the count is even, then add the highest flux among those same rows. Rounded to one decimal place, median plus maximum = 38.1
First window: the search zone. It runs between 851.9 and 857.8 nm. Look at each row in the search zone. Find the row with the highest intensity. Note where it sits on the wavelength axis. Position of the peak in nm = 854.407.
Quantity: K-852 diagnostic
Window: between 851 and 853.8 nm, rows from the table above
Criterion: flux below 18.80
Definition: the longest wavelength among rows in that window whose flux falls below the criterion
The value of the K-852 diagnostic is 853.620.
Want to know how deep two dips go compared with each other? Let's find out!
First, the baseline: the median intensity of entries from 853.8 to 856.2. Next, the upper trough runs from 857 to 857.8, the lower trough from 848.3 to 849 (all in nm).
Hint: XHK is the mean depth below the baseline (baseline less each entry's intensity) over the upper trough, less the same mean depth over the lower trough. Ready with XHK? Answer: 0.8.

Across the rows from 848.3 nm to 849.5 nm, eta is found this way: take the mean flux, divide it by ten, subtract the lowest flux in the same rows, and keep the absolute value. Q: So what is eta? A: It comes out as 16.4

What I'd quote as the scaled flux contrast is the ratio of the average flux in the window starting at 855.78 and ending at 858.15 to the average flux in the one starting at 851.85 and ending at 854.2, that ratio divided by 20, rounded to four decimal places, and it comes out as 0.0490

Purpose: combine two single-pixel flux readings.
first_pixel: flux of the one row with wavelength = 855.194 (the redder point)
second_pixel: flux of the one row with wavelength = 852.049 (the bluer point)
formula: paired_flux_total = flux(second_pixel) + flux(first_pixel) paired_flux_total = 33.6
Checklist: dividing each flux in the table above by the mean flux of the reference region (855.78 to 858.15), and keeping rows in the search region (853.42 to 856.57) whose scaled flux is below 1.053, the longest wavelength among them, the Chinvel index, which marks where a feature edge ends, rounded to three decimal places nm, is 856.377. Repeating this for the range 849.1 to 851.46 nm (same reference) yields 849.698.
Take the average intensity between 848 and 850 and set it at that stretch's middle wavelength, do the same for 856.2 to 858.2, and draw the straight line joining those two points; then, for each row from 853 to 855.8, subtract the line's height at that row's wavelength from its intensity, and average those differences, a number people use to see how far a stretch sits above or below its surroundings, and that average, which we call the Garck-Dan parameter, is 0.1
